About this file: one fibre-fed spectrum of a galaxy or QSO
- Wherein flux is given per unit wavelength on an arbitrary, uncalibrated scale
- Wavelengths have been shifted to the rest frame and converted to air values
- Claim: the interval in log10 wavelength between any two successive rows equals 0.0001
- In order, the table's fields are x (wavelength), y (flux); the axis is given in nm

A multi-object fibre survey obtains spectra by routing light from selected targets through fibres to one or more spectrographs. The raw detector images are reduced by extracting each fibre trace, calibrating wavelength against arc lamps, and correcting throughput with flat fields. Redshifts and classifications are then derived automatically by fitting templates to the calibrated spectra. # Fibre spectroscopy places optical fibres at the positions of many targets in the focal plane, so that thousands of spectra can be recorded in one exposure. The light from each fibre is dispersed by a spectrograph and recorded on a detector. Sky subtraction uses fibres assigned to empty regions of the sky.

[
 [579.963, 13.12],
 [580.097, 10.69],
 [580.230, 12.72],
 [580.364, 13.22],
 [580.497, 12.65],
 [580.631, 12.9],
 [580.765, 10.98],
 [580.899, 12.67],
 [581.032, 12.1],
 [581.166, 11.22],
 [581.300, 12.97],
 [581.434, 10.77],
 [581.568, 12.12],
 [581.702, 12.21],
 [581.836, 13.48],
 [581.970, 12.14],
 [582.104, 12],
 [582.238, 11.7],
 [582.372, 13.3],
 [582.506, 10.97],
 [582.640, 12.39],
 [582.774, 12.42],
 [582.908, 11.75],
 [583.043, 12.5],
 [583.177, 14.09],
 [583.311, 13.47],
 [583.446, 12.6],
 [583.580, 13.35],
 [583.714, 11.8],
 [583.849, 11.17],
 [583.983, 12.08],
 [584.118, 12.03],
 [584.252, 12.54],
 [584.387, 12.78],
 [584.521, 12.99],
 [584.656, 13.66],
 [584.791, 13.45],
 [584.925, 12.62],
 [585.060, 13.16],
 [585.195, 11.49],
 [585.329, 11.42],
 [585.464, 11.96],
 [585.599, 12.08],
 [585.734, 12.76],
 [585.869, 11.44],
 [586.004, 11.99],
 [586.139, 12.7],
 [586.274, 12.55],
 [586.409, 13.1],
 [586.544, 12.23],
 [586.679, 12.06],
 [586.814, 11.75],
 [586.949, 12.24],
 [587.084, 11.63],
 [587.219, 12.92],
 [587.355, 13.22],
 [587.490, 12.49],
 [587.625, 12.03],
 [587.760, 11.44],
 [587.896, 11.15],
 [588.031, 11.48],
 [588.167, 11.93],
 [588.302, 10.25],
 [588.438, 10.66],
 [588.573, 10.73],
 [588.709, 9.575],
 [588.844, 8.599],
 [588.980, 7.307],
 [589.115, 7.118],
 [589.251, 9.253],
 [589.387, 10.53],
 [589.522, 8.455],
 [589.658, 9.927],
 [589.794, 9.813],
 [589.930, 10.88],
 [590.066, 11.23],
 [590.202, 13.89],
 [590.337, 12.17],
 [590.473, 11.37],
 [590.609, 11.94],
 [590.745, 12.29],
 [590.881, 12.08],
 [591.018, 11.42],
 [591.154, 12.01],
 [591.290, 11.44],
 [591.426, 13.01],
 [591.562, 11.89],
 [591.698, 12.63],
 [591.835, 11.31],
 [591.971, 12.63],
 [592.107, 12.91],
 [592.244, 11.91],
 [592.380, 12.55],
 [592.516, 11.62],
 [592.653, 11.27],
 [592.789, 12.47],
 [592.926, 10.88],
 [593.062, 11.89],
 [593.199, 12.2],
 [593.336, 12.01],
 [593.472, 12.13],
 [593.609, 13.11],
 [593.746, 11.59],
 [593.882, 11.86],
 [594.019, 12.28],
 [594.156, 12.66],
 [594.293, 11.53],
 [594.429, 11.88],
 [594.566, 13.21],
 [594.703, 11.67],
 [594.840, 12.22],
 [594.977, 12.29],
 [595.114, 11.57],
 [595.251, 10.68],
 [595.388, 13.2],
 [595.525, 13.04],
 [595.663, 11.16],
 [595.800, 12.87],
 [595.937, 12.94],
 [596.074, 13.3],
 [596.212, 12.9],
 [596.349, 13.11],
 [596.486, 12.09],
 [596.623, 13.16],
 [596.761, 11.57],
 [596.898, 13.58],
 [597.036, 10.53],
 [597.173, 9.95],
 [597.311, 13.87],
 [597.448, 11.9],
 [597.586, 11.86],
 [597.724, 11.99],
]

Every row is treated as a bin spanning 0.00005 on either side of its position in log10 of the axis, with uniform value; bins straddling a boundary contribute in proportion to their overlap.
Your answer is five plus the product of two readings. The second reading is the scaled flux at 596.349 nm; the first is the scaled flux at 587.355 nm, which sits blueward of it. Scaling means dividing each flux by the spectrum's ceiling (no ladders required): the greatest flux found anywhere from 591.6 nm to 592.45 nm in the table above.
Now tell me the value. 6.04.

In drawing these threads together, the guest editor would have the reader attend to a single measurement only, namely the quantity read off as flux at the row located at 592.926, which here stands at 10.88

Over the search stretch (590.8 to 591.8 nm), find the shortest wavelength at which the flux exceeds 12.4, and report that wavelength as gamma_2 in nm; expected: 591.426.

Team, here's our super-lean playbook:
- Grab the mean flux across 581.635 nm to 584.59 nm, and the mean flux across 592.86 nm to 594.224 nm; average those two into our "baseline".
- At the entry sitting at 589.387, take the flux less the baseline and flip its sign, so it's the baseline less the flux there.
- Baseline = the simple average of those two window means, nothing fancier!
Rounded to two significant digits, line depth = 1.7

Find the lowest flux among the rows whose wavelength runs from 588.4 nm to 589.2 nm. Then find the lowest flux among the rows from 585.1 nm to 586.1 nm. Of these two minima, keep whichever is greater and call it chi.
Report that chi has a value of 11.4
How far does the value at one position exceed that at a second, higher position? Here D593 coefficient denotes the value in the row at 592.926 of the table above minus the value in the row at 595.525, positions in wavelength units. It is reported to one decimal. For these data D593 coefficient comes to -2.2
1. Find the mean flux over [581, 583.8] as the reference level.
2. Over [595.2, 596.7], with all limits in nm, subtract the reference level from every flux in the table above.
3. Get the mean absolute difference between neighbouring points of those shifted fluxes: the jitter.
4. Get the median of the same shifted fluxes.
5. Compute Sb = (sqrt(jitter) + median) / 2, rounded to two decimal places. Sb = 0.78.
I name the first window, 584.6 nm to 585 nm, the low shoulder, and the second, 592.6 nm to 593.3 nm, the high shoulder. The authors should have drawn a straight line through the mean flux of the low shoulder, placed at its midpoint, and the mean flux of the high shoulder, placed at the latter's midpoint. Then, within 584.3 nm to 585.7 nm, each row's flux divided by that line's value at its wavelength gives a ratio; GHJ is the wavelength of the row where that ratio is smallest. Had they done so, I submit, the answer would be 585.329 nm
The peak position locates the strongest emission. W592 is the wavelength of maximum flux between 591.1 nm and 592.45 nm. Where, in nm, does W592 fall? 591.426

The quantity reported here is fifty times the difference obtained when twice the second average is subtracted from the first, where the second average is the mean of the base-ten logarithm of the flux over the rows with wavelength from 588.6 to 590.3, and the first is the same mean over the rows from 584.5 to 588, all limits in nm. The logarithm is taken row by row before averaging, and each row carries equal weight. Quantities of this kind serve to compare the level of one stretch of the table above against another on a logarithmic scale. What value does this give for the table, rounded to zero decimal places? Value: -44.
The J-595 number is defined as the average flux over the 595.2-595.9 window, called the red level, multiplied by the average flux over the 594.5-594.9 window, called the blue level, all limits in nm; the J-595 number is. 151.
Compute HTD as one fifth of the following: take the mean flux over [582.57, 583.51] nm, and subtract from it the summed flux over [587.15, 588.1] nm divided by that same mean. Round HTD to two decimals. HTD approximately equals 1.22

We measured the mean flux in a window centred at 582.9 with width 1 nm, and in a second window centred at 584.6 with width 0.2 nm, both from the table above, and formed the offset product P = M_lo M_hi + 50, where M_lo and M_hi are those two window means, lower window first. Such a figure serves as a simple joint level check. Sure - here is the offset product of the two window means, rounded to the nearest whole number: 217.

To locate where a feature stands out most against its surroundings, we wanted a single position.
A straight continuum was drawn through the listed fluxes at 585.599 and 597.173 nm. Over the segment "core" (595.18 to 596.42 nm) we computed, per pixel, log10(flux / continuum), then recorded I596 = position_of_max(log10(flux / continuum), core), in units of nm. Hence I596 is 596.074 nm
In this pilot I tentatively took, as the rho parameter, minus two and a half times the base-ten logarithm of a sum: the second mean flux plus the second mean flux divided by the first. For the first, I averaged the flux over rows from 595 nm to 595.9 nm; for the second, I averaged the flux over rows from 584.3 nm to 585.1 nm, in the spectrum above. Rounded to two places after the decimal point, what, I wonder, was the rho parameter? -2.88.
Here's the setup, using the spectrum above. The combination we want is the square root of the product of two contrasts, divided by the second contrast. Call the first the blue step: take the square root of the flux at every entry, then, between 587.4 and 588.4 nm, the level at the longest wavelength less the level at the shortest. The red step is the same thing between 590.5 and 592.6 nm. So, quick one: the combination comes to -2.7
